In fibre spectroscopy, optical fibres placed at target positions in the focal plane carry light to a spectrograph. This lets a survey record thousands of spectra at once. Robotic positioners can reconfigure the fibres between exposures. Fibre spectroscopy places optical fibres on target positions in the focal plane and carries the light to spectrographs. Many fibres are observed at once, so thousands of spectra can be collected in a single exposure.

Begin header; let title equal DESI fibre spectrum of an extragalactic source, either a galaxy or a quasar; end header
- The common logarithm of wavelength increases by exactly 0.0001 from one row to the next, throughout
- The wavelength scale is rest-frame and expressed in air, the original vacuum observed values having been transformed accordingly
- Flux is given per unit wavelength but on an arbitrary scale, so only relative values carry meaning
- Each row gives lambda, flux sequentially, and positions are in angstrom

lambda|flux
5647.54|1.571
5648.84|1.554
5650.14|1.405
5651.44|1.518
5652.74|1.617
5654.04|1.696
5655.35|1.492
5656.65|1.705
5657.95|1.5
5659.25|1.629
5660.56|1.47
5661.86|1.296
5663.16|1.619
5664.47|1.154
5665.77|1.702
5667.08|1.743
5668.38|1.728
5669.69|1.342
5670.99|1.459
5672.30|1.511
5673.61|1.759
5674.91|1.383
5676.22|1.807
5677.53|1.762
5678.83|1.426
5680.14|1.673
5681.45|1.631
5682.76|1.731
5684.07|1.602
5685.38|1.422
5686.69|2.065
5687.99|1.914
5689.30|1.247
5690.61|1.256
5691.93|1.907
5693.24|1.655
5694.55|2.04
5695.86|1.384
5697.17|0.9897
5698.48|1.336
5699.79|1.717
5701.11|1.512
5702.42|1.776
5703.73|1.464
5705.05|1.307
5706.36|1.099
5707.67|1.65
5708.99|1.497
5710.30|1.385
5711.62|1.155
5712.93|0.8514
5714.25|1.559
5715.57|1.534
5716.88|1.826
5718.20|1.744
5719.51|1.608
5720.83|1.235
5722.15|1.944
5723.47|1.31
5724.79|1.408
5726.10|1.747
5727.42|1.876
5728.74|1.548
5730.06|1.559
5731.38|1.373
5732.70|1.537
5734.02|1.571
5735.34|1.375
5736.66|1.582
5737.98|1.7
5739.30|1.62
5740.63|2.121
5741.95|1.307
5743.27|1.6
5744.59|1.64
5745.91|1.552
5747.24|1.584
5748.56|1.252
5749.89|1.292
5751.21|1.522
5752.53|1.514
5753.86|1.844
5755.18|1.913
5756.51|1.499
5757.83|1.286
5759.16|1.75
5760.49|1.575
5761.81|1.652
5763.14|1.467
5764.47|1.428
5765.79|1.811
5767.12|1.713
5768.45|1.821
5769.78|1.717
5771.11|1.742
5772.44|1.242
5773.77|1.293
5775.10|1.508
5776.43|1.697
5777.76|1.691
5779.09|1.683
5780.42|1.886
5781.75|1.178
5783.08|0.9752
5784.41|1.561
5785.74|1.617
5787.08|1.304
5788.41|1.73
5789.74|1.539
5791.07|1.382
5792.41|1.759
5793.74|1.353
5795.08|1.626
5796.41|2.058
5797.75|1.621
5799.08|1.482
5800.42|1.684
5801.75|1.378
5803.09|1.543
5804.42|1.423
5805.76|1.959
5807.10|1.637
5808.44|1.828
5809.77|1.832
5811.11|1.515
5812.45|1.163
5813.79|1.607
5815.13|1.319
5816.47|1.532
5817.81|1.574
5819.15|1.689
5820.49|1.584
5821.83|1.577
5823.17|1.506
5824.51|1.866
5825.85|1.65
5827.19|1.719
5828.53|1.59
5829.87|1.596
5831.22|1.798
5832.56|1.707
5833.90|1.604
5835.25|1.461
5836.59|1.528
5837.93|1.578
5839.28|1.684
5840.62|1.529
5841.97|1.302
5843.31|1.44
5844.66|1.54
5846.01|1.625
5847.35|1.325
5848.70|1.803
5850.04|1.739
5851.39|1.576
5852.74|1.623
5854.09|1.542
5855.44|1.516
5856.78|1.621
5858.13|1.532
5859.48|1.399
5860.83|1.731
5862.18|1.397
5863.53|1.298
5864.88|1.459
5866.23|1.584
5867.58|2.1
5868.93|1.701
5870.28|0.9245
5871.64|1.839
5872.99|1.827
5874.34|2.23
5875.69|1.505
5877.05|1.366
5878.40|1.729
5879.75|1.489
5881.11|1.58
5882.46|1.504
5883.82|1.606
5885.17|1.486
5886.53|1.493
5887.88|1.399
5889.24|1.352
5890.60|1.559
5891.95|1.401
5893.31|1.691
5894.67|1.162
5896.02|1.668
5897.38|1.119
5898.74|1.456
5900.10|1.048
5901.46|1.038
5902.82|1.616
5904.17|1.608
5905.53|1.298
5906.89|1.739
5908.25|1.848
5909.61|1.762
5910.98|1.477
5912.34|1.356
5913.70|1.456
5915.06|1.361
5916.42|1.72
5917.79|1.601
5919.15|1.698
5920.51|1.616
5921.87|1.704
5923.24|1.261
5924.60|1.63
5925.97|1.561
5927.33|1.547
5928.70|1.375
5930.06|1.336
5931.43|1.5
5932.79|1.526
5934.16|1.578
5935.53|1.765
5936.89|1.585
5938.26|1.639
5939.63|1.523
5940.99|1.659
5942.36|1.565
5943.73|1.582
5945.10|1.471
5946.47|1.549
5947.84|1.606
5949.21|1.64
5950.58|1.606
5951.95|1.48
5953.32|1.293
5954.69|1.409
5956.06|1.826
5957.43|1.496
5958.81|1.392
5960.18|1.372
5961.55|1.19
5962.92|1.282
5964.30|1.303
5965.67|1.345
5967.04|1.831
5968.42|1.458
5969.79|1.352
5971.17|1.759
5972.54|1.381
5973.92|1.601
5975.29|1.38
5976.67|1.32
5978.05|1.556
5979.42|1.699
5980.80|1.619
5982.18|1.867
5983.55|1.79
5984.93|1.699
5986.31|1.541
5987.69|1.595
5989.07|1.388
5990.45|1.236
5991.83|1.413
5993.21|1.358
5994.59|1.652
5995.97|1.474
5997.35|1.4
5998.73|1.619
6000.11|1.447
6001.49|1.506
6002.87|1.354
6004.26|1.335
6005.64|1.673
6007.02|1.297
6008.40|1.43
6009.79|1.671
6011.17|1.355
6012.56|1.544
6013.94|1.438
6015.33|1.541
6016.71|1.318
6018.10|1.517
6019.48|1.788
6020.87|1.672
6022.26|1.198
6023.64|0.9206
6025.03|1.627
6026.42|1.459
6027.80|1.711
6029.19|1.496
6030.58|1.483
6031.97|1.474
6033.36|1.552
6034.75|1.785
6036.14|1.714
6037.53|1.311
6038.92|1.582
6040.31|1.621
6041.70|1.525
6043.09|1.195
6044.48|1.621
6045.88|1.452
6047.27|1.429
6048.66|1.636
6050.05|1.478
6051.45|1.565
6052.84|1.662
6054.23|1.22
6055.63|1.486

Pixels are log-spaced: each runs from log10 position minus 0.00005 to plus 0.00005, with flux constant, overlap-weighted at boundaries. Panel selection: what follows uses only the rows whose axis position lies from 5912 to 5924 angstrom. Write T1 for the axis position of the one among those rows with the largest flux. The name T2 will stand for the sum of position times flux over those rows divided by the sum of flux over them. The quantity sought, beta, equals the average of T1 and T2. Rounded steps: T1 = 5916.42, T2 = 5917.9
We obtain 5917.1 angstrom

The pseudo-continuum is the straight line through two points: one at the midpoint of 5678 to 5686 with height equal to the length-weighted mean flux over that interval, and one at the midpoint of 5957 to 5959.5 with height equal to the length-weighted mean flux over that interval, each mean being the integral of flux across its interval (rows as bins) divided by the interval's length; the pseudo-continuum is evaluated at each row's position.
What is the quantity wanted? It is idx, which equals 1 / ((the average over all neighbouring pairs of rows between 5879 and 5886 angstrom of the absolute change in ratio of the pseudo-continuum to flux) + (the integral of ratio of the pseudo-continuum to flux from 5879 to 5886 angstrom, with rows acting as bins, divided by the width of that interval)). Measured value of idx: 0.98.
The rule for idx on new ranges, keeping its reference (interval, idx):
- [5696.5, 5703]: 0.73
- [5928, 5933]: 0.93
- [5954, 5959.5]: 0.90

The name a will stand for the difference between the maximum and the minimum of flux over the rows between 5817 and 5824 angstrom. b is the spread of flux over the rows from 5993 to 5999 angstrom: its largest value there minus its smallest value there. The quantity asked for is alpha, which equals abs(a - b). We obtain 0.1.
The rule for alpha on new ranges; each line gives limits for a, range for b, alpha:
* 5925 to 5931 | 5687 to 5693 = 0.4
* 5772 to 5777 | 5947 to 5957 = 0.1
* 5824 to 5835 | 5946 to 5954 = 0.1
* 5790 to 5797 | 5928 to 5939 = 0.3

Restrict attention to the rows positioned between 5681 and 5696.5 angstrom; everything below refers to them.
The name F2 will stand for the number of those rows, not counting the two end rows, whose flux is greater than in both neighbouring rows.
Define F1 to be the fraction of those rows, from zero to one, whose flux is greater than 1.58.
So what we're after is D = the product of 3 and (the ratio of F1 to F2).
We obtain 0.50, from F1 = 0.67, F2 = 4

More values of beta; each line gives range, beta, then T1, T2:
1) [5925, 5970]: 5957.3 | 5967.04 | 5947.5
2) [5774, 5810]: 5794.6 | 5796.41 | 5792.8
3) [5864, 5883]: 5874.0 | 5874.34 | 5873.6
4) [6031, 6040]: 6035.1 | 6034.75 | 6035.4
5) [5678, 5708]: 5689.8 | 5686.69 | 5692.8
